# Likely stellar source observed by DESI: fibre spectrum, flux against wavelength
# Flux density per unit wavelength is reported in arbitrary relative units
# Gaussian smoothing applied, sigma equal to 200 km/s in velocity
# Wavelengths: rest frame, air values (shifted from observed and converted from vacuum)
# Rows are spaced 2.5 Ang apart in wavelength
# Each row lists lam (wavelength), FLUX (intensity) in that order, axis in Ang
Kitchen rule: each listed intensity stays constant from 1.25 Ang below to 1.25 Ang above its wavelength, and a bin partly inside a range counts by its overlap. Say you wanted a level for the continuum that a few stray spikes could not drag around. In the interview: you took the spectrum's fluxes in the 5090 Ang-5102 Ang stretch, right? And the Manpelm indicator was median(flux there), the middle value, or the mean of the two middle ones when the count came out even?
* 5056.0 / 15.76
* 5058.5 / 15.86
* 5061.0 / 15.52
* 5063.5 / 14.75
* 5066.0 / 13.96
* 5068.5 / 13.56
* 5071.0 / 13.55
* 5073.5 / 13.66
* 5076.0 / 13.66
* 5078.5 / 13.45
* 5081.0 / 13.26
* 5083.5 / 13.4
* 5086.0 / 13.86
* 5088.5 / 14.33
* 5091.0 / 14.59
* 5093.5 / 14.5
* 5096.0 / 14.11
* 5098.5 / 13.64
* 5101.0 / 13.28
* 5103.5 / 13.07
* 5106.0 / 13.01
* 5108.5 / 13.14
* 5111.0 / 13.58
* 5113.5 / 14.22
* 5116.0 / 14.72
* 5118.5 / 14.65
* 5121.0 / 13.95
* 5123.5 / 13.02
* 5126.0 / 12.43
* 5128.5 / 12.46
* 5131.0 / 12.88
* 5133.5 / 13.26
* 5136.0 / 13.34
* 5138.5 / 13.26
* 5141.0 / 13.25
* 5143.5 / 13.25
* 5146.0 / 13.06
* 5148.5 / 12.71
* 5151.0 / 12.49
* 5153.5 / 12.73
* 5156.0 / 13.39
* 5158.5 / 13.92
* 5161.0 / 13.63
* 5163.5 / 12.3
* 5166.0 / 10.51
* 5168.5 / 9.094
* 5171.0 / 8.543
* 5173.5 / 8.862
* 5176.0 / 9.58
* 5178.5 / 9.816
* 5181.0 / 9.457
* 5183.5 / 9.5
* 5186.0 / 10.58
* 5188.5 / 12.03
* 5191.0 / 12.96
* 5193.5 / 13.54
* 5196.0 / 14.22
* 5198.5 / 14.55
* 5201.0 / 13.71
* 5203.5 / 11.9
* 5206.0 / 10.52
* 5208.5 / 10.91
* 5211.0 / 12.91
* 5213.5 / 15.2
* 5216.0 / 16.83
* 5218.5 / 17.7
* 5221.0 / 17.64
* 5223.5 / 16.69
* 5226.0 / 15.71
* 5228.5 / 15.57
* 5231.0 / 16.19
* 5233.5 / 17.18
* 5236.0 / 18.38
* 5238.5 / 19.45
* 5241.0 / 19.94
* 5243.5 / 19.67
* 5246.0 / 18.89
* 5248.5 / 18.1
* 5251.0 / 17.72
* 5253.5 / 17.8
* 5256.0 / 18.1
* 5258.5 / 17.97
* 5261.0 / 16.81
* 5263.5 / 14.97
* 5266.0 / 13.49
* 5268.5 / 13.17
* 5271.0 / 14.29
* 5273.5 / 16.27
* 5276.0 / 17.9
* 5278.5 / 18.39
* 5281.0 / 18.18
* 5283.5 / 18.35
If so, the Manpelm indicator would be 14.1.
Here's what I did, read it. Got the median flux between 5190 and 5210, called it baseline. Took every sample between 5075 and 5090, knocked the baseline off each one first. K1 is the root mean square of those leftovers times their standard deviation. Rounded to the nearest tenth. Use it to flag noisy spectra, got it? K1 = 0.2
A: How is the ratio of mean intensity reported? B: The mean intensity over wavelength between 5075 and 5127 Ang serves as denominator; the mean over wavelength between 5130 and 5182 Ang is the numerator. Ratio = 0.87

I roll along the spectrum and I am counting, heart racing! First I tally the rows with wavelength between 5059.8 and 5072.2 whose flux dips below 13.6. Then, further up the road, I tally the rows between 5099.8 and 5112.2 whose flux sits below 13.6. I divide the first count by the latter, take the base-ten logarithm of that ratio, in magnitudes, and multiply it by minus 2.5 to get 1.0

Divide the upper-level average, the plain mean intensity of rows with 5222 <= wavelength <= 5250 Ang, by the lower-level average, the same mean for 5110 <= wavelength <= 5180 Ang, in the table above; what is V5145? 1.4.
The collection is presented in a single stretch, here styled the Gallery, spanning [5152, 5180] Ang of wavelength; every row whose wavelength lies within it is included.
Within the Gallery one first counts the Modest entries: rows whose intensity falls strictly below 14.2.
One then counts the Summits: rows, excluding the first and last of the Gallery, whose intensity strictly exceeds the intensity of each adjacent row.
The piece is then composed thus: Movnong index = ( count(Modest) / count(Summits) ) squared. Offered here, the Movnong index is 121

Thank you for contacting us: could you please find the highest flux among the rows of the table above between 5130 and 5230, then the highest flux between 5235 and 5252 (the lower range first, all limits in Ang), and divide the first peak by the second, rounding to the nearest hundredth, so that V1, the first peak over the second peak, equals 0.89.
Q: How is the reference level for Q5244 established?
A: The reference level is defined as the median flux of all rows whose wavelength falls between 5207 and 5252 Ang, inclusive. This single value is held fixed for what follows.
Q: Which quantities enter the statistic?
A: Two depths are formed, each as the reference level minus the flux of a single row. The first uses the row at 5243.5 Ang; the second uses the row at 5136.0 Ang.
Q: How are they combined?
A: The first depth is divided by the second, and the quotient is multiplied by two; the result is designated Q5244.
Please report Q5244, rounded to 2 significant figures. -1.1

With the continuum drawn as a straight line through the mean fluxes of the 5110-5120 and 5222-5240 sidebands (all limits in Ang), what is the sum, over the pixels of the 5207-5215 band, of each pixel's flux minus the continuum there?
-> -11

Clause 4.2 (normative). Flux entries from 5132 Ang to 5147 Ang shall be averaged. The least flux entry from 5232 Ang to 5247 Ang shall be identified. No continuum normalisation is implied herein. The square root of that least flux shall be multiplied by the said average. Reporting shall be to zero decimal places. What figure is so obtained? 55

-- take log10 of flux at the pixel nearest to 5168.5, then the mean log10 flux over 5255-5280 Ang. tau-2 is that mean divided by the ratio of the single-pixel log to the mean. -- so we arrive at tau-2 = 1.5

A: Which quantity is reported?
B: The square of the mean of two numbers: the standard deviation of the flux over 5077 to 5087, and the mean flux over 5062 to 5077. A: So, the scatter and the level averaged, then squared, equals 50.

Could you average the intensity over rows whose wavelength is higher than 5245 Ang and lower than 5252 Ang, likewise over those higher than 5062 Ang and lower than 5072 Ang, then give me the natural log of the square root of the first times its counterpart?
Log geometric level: 2.77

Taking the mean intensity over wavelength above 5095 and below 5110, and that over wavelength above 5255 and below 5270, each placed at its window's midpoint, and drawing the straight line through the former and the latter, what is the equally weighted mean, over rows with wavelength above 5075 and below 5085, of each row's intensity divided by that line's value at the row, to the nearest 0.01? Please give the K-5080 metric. 1.03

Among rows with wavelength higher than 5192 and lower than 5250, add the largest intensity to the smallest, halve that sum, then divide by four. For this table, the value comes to 3.8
